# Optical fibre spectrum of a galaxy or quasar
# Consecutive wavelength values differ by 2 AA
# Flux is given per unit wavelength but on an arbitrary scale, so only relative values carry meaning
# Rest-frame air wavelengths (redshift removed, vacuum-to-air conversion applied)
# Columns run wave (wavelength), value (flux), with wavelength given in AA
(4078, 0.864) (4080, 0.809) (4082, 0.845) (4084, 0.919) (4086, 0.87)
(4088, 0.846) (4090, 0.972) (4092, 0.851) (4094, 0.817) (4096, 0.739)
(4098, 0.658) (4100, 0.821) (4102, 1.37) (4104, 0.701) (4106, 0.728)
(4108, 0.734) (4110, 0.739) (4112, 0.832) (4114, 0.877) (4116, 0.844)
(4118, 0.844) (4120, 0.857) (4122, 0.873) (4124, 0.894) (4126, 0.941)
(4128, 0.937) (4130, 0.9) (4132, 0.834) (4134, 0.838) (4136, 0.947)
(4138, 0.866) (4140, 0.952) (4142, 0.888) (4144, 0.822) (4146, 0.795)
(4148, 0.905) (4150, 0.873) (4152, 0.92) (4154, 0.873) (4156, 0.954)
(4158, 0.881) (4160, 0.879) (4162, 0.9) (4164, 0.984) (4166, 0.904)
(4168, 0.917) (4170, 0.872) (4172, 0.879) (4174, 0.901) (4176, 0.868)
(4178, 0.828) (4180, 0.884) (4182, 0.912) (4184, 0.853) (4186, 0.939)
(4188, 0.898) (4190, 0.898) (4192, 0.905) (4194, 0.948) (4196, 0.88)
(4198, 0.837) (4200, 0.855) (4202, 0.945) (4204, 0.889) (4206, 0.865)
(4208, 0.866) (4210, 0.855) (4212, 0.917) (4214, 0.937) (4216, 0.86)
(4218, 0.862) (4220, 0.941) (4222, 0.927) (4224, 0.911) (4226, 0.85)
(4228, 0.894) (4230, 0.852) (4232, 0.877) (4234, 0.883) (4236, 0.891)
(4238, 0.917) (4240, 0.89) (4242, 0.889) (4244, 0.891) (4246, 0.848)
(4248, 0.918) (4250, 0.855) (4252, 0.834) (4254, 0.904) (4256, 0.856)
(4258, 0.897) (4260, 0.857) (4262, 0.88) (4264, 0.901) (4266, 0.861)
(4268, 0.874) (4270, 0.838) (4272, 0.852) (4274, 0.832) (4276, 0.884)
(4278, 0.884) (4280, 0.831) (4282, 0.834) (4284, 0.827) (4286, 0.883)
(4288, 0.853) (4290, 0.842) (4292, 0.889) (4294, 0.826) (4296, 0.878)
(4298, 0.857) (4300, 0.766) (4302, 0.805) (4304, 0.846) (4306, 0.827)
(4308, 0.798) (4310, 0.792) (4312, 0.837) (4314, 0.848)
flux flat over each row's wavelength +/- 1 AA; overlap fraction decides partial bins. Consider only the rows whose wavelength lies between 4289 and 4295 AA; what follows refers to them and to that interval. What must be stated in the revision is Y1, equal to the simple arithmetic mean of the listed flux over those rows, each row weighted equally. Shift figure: 0.85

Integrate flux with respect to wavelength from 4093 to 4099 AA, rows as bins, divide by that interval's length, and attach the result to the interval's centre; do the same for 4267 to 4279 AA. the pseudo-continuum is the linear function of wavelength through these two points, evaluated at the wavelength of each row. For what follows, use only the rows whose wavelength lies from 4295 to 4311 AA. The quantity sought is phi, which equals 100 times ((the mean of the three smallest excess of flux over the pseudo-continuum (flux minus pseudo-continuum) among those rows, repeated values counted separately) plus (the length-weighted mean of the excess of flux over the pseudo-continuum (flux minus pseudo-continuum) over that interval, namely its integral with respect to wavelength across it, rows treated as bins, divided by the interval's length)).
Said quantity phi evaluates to -16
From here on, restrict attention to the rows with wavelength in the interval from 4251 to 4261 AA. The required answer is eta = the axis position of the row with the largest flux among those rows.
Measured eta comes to 4254 AA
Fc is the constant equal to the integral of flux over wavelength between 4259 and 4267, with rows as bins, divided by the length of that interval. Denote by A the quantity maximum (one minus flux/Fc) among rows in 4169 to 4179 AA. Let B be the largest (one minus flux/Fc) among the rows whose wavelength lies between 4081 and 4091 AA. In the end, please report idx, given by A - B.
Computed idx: 0.019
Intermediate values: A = 0.053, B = 0.034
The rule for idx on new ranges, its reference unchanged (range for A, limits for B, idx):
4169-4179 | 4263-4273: 0.011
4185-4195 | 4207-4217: -0.049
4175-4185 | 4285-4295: -0.002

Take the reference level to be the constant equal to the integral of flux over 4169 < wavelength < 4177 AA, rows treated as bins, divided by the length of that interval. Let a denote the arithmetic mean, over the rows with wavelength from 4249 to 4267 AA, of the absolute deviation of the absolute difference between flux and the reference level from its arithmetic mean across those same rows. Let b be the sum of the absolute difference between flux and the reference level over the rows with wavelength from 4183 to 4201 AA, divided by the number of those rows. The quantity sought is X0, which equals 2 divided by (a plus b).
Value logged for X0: 52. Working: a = 0.007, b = 0.031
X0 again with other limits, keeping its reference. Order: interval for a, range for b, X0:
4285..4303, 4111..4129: 33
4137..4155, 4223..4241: 45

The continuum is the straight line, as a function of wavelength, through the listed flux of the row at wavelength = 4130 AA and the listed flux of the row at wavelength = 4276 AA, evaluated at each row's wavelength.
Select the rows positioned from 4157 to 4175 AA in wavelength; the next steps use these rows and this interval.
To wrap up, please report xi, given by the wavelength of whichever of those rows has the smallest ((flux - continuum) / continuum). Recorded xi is 4170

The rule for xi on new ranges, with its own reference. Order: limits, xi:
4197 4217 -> 4198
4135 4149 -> 4146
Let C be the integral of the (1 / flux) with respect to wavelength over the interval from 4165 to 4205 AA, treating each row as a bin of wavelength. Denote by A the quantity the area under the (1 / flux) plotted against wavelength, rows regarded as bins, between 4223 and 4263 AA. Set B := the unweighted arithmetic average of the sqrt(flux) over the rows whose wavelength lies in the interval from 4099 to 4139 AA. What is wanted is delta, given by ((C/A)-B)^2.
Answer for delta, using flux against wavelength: 0.003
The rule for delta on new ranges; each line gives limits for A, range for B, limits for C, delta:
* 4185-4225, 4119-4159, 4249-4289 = 0.010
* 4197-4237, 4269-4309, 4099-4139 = 0.014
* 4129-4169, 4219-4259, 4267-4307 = 0.012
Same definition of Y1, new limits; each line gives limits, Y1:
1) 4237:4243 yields 0.90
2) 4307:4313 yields 0.81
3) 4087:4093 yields 0.89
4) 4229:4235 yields 0.87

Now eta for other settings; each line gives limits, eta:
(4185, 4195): 4194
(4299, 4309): 4304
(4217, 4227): 4220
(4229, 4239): 4238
